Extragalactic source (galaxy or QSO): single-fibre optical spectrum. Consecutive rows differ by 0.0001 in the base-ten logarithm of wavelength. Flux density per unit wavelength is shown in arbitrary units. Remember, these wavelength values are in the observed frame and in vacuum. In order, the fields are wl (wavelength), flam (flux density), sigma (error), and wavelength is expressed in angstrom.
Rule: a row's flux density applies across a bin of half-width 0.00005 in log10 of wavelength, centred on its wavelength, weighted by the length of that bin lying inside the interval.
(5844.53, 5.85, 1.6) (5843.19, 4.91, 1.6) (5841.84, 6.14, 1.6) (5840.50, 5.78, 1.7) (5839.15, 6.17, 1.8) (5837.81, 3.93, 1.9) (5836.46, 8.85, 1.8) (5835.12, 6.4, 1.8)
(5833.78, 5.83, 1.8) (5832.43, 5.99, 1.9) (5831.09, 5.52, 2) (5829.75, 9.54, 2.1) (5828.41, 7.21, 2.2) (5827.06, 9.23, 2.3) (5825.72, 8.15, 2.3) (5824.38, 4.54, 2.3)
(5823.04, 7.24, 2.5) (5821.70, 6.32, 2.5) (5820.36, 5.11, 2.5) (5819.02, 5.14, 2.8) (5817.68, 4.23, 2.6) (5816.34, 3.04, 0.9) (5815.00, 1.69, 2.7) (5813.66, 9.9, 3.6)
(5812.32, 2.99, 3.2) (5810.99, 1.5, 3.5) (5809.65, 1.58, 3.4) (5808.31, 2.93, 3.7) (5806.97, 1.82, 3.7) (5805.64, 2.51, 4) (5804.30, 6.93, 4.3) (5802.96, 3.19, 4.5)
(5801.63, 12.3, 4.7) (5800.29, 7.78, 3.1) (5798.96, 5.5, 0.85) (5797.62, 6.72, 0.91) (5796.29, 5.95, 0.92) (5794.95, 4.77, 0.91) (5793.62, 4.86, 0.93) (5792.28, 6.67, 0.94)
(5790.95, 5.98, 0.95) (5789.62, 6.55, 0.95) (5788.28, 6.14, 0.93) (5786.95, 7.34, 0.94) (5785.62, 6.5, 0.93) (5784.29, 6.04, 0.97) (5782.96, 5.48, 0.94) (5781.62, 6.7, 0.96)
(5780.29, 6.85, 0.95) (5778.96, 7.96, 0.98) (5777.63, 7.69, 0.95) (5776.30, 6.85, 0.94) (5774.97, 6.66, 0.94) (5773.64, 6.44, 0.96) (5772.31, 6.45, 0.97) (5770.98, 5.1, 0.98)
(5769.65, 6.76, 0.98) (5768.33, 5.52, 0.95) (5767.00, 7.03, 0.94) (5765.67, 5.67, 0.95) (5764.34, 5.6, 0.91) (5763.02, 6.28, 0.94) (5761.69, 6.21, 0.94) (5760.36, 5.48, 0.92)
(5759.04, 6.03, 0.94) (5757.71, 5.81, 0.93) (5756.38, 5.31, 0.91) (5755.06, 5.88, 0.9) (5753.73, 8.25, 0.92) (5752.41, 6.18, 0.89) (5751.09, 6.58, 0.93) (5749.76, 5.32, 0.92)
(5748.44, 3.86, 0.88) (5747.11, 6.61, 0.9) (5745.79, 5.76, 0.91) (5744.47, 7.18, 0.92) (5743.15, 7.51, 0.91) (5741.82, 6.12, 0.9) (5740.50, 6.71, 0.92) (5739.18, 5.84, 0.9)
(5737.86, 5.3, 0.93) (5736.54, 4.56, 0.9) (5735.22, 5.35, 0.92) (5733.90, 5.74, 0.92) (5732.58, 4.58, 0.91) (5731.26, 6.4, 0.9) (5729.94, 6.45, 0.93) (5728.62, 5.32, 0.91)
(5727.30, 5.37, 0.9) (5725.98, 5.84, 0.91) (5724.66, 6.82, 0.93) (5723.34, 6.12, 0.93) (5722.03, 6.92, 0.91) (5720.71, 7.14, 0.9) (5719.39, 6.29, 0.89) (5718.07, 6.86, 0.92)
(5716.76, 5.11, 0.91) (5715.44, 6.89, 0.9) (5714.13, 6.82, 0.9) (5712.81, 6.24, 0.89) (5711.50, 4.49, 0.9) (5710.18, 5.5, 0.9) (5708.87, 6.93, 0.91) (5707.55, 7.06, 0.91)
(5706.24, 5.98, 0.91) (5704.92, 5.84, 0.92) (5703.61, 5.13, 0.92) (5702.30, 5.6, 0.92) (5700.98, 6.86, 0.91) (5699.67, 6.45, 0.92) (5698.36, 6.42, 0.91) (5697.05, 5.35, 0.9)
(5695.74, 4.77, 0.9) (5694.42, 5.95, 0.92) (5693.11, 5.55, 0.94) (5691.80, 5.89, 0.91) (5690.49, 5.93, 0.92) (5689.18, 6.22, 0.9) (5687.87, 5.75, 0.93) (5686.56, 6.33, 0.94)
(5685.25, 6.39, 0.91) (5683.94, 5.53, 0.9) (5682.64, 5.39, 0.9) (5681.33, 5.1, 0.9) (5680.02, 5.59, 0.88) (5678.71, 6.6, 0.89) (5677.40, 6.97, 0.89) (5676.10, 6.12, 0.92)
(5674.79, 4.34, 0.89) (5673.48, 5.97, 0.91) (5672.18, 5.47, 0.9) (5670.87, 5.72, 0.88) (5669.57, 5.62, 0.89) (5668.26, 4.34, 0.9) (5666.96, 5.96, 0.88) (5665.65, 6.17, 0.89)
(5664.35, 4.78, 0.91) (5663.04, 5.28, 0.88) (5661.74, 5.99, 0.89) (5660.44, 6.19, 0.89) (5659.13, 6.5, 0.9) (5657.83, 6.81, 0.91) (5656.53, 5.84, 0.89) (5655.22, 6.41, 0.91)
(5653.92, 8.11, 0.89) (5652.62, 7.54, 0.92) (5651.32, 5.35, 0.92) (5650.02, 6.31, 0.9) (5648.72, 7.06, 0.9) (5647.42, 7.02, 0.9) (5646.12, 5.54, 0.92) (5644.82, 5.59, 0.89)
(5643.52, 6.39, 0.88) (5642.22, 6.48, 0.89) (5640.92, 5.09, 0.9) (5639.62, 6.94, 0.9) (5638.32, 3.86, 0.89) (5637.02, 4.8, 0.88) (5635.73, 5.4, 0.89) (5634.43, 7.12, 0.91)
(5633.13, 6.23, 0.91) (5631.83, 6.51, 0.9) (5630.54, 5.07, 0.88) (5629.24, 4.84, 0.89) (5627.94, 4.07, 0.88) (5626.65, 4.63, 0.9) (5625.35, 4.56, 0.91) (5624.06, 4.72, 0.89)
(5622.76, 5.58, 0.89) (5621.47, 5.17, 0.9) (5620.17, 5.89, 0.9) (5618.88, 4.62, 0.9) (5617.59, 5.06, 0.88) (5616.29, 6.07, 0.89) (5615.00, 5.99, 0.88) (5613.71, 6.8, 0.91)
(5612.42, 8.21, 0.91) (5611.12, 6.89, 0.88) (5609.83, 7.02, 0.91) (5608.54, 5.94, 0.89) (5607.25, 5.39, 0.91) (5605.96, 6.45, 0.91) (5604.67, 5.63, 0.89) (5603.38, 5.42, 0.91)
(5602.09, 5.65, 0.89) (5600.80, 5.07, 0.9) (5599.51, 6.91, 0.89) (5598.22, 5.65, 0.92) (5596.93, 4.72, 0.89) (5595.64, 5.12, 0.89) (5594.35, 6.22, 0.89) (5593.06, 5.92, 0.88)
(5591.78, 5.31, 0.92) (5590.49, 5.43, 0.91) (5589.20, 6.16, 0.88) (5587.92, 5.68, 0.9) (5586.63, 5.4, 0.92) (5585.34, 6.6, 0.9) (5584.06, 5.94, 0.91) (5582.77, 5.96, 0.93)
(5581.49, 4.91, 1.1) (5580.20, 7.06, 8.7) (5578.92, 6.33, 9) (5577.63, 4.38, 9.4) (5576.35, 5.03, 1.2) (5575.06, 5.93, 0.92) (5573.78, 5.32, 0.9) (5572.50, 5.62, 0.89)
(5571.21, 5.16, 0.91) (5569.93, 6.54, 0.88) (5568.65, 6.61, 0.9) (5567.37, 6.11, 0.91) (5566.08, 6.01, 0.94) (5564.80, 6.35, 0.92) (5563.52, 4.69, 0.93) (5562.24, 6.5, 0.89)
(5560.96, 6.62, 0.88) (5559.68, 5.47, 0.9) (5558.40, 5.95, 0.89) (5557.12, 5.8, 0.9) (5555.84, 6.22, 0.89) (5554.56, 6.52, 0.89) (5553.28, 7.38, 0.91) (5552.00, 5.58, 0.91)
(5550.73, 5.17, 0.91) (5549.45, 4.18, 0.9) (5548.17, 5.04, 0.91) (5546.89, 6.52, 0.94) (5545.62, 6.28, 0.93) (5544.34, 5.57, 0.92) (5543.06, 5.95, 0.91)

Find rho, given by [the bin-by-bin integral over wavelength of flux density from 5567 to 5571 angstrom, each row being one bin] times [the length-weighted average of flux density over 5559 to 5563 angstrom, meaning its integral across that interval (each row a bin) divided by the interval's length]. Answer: 155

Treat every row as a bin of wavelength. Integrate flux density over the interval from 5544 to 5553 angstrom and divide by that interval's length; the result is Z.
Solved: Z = 5.6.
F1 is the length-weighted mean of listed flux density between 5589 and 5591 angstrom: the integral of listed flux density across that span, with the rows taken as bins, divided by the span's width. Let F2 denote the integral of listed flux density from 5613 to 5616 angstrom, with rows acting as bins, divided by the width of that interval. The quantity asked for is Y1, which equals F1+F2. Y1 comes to 12.1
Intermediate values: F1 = 5.73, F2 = 6.41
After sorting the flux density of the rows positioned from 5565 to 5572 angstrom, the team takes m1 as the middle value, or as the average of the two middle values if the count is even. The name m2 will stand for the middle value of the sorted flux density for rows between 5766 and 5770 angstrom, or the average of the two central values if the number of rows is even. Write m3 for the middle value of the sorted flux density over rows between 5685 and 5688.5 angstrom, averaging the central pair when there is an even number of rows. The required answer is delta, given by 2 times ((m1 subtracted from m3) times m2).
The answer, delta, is 3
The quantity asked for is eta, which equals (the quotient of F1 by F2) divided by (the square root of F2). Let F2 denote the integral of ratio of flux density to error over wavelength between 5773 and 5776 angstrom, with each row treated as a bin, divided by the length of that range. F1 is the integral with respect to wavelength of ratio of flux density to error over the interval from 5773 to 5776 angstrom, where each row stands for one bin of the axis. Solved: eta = 1.14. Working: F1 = 20.8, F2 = 6.94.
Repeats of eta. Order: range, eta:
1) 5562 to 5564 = 0.81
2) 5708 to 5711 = 1.15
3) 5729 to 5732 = 1.15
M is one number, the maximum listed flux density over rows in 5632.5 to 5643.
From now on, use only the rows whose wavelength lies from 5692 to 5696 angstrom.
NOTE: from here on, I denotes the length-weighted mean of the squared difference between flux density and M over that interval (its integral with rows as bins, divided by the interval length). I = 2.7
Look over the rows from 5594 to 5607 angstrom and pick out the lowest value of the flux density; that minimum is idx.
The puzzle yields 4.72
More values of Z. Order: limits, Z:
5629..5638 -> 5.7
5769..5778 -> 6.5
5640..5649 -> 6.2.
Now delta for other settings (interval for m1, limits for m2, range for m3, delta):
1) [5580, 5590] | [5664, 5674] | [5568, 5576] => -2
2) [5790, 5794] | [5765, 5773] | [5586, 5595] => -4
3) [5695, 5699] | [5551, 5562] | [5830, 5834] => 6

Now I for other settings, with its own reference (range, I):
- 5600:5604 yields 3.0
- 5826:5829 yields 2.1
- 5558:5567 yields 1.8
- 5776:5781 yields 0.3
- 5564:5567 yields 1.2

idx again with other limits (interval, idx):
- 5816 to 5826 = 3.04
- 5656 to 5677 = 4.34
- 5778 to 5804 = 3.19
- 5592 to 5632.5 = 4.07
